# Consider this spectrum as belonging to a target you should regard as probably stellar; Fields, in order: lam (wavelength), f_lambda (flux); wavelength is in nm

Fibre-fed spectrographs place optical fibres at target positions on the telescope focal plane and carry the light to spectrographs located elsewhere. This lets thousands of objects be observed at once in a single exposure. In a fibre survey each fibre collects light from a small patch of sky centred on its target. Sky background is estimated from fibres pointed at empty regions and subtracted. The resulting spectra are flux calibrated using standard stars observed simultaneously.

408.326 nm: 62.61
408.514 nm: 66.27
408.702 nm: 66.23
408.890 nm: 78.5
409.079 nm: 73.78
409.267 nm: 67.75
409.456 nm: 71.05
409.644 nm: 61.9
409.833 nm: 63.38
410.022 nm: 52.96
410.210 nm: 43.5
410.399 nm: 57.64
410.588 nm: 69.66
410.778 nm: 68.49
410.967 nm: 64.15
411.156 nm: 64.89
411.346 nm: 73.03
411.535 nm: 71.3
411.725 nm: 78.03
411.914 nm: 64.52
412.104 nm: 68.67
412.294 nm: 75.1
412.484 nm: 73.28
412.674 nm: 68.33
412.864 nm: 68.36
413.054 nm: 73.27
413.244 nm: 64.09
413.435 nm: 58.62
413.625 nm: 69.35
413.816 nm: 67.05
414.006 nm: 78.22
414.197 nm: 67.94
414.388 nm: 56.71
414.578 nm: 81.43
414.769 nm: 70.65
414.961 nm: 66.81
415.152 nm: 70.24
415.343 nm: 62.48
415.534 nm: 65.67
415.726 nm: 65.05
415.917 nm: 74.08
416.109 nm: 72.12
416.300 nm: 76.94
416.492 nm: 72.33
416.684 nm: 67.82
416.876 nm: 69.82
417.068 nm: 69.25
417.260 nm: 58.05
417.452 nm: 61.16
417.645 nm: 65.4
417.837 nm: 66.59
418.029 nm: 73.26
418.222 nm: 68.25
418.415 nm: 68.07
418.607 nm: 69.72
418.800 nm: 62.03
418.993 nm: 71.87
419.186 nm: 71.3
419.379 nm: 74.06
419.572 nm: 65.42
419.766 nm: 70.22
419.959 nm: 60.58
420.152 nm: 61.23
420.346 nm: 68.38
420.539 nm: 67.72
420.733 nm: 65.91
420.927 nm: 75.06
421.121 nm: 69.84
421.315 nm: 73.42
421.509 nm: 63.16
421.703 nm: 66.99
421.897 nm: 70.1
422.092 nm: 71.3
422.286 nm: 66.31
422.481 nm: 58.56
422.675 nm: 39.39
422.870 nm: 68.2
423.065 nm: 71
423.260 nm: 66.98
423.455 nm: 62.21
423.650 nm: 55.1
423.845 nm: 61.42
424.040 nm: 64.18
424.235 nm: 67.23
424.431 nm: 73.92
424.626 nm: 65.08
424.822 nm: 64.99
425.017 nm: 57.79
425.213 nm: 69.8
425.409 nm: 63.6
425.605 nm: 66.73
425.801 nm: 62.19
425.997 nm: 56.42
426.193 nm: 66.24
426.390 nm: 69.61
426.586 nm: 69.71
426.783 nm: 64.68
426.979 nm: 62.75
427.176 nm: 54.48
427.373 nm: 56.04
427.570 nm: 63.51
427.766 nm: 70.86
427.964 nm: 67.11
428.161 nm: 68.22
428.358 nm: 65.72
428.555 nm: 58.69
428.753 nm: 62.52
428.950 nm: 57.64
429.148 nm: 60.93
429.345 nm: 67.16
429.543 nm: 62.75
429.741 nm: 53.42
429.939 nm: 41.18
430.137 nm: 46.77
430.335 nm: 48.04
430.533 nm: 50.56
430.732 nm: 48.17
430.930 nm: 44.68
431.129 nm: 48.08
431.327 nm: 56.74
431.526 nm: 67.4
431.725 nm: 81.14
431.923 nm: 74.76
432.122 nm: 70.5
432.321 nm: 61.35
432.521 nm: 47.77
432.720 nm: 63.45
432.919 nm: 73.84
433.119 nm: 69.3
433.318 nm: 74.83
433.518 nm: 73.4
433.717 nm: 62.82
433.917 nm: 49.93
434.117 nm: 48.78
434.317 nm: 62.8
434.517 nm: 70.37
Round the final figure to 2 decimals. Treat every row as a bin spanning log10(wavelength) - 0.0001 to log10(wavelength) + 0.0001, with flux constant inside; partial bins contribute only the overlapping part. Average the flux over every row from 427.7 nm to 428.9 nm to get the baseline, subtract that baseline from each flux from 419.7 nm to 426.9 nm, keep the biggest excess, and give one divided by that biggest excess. 0.10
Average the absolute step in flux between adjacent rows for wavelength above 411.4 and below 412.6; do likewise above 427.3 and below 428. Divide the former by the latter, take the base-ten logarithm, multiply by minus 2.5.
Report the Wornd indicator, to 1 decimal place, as -0.1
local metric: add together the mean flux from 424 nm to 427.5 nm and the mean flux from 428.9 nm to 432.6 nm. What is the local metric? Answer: 121.5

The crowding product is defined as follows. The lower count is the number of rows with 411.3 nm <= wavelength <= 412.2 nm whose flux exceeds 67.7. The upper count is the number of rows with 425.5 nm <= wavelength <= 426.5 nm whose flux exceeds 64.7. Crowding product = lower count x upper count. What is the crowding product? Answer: 12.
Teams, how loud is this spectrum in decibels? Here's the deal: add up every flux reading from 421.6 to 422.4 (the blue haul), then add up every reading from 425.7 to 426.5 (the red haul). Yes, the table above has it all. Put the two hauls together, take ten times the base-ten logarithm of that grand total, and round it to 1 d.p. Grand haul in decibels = 27.2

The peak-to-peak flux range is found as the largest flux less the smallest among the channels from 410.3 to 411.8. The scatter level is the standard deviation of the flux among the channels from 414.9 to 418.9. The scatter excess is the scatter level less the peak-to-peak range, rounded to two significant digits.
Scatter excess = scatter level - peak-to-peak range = -16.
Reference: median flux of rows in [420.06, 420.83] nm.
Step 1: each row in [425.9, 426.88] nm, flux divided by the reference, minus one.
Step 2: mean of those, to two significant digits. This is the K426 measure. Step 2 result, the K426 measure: -0.022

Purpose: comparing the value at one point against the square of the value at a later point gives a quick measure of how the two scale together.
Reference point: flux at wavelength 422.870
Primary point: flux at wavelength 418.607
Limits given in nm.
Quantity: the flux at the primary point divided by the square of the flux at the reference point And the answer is 0.0150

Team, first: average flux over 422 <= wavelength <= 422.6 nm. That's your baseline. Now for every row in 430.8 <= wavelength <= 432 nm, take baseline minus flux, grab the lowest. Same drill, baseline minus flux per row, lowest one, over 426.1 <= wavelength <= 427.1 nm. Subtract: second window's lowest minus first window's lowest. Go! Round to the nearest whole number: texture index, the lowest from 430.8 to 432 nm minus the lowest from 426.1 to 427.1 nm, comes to -11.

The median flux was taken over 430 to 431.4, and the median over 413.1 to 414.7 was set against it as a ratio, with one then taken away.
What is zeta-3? 0.40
